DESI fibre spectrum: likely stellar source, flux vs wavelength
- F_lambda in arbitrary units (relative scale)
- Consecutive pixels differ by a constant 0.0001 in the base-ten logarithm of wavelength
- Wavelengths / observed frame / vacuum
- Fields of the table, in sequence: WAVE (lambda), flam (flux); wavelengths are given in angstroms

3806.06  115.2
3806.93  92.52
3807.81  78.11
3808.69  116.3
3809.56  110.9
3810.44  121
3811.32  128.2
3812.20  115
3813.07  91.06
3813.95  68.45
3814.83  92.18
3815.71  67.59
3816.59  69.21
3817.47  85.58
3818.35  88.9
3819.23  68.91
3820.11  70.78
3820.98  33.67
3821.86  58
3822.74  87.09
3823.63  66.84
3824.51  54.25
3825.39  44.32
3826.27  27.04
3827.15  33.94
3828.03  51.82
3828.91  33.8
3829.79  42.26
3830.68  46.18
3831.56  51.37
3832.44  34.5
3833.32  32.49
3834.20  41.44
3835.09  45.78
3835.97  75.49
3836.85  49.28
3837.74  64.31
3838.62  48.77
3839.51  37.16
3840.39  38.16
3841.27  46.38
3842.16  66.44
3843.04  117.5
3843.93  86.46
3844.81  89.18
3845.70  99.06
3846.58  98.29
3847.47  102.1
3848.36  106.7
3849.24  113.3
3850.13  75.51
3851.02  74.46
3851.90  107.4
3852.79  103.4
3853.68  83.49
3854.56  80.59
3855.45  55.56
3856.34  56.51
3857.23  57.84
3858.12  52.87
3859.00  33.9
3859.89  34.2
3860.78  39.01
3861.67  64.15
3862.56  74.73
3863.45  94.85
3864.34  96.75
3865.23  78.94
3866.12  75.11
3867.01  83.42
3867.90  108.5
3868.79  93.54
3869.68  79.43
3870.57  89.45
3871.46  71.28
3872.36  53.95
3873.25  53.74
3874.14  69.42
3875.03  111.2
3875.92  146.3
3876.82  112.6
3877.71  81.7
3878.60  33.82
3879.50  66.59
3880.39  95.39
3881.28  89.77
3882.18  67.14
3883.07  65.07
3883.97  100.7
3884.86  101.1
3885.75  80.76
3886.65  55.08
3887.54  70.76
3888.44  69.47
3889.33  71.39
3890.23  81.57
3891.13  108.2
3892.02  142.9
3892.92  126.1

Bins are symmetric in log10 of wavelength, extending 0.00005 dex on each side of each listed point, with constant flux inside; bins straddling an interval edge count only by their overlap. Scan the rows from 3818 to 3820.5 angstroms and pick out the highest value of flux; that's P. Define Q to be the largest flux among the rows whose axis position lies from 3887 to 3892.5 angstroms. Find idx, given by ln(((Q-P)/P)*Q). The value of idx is 4.5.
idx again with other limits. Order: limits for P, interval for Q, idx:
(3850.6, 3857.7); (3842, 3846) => 2.4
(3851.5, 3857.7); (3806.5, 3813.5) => 3.2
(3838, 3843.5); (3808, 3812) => 2.5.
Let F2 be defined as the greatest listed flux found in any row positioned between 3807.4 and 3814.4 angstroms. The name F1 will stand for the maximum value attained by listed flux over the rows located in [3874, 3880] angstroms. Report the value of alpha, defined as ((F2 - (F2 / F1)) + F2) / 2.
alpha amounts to 128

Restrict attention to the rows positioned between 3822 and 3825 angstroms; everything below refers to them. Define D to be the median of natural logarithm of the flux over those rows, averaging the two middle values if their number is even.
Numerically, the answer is 4.20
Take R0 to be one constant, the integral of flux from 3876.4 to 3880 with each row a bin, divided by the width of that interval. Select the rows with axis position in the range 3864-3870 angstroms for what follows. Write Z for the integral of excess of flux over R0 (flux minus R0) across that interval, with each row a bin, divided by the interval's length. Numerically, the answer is 14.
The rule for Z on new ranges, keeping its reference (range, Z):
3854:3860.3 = -20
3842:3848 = 22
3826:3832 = -32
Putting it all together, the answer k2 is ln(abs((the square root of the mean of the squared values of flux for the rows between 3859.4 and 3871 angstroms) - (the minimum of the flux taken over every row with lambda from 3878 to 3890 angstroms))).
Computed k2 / 3.8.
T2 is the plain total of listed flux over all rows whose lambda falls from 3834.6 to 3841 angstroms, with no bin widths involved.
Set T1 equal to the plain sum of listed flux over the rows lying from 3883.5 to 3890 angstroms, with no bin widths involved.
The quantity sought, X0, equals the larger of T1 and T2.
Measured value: 549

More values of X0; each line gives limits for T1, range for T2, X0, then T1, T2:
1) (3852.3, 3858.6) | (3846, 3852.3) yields 678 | 490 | 678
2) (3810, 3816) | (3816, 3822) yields 683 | 683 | 475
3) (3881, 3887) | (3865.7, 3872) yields 601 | 560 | 601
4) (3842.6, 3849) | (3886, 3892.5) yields 699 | 699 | 599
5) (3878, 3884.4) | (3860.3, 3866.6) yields 524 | 518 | 524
